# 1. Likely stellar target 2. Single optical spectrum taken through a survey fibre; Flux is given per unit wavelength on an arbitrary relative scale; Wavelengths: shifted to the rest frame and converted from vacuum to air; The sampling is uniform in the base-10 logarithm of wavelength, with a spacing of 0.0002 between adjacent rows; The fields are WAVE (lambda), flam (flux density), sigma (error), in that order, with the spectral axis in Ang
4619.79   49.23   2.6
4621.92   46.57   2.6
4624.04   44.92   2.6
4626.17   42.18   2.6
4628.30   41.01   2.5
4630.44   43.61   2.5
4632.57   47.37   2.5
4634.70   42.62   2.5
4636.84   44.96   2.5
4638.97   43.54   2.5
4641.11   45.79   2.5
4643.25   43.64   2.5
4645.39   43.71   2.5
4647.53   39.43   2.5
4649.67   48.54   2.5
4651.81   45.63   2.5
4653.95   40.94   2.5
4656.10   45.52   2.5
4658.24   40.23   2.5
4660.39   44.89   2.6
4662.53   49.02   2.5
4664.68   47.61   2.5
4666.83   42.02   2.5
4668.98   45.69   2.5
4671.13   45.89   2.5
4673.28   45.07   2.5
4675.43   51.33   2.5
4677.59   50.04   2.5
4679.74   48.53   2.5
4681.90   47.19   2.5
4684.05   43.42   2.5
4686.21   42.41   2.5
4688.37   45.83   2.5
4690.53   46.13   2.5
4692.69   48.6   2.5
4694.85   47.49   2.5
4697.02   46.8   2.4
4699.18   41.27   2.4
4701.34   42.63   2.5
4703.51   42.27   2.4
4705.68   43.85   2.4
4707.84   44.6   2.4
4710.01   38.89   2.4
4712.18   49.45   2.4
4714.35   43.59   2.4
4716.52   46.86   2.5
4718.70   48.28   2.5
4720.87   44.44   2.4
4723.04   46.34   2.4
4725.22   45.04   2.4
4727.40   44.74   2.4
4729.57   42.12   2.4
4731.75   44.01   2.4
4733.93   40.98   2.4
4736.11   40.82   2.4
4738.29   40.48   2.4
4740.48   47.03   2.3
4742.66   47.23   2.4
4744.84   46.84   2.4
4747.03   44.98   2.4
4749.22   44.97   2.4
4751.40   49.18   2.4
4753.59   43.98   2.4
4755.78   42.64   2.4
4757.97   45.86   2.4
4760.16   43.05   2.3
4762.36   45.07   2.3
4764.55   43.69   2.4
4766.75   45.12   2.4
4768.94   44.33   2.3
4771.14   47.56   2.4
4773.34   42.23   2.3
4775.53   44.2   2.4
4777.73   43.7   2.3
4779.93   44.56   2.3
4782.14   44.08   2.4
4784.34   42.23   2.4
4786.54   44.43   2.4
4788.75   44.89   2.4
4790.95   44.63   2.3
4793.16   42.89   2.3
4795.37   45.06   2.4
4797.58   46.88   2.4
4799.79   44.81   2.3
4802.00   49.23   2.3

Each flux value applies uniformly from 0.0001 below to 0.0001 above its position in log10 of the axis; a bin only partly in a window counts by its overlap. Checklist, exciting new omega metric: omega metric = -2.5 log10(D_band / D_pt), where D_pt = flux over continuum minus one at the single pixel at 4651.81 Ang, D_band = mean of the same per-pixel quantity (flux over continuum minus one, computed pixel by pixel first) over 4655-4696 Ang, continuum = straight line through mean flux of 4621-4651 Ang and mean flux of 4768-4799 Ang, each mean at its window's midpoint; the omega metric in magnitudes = -0.3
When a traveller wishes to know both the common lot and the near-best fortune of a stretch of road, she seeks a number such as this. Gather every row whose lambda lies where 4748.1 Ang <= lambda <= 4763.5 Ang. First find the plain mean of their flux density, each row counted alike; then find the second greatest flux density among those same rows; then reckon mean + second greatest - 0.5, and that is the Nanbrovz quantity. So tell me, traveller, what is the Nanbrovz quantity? 90.3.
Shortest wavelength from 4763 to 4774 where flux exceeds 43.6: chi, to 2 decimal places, 4764.55 Ang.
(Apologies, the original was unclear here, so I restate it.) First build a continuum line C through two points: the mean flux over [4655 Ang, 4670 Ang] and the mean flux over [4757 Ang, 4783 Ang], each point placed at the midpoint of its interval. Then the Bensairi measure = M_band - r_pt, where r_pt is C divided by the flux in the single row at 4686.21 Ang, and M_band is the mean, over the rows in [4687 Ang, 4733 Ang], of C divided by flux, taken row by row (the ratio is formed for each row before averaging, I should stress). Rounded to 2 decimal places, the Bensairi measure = -0.06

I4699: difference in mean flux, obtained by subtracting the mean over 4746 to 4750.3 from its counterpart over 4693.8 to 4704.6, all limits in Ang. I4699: -1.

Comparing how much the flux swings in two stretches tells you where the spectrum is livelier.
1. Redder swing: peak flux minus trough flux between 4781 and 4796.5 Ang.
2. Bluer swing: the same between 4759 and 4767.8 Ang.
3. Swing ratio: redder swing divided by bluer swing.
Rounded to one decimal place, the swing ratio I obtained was 1.4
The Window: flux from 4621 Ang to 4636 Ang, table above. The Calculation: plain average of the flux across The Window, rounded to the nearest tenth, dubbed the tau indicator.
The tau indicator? 44.0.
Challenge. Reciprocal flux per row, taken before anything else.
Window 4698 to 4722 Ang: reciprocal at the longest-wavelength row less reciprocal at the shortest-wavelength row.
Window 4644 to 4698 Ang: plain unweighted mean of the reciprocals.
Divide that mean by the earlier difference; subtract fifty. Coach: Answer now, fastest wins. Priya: -63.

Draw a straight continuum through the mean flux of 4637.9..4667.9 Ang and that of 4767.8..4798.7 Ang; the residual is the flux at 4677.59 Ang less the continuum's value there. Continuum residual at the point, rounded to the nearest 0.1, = 5.7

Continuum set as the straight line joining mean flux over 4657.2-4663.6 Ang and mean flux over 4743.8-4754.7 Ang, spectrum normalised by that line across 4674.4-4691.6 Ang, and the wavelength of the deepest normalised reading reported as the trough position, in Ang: 4686.21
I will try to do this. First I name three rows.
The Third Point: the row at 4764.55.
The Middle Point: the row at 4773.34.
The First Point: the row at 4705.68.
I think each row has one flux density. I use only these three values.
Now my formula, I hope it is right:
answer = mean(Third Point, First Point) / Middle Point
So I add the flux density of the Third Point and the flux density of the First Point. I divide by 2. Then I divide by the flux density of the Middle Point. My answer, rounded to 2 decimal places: 1.04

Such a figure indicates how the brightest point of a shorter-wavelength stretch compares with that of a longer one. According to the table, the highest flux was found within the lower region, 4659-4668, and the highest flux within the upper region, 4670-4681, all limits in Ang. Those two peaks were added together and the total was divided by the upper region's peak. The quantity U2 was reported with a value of 1.95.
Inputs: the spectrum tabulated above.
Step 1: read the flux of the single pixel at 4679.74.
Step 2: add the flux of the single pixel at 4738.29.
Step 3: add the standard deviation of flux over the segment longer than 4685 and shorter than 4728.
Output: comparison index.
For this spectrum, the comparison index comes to 92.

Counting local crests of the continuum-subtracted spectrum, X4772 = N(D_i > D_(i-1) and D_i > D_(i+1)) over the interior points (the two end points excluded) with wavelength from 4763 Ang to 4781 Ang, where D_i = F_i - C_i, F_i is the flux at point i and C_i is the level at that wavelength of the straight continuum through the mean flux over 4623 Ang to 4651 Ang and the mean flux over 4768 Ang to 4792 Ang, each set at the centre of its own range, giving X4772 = 3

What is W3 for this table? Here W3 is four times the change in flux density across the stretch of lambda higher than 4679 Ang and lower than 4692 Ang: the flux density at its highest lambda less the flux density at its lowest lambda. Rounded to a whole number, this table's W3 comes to -10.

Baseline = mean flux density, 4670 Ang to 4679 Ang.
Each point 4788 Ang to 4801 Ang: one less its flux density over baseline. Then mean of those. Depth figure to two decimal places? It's 0.07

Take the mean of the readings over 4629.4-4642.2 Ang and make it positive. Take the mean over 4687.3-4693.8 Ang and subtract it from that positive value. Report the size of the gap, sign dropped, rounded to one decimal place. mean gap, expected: 2.2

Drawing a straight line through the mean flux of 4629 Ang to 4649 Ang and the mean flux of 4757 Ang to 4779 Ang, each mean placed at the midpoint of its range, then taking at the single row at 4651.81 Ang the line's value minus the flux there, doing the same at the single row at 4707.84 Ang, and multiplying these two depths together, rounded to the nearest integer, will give 1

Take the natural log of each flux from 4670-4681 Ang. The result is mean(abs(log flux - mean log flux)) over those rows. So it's 0.045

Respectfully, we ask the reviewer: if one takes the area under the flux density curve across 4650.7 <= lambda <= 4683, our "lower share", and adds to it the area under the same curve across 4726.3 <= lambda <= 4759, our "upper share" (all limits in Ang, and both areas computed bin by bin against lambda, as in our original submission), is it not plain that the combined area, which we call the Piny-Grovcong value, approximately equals 2937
